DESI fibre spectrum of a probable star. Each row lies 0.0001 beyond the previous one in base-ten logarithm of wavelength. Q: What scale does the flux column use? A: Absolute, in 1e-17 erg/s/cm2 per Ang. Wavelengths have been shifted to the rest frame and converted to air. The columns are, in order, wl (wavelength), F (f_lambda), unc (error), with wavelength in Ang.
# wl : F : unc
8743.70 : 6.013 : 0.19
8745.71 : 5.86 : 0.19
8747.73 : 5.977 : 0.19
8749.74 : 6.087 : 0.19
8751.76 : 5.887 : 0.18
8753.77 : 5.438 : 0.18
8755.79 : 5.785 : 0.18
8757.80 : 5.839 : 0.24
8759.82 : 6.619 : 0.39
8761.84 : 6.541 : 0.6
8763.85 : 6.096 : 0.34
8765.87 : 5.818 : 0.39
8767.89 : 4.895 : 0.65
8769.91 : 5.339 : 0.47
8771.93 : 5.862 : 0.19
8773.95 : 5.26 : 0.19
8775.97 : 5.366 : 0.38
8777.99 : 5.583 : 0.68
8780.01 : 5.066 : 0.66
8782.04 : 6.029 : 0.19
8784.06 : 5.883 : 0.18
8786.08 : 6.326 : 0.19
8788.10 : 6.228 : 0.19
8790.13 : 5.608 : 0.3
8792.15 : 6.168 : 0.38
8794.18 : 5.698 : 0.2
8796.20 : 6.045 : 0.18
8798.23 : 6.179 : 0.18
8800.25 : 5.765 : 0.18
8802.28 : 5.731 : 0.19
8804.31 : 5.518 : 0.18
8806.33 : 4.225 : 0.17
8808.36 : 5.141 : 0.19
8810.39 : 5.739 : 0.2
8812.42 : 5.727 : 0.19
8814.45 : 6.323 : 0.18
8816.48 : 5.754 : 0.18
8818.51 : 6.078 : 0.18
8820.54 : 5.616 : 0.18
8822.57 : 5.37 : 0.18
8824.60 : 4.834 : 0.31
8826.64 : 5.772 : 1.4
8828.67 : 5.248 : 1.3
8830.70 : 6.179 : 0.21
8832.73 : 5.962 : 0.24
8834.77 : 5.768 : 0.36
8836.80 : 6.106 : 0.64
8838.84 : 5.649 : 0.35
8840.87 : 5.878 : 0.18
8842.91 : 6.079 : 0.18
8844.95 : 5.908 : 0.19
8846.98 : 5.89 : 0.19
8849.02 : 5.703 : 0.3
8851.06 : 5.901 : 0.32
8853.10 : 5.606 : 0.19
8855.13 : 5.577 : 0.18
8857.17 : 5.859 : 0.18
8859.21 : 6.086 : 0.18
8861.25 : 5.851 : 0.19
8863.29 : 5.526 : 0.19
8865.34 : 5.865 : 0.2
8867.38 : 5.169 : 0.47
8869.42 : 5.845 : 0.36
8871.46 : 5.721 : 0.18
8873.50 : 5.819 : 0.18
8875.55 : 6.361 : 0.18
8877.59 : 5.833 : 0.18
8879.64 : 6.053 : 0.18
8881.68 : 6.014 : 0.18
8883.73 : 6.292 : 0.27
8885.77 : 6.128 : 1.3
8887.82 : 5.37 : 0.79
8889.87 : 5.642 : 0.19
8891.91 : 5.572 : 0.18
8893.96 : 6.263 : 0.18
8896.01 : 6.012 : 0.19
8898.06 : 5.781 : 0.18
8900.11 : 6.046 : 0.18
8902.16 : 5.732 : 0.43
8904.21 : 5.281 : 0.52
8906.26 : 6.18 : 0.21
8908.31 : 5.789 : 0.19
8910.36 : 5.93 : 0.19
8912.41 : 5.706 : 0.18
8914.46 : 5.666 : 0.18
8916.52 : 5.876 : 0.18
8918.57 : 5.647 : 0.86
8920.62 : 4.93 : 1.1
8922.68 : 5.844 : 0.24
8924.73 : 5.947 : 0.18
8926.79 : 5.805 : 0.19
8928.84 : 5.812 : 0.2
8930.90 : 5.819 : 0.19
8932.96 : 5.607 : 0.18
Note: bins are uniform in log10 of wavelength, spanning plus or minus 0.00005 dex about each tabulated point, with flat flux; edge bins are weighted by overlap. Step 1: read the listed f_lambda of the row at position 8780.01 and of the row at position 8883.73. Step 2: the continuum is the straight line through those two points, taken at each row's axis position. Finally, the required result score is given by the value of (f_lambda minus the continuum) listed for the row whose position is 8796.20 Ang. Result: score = 0.8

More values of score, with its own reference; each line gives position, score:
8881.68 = -0.3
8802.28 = 0.4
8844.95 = 0.1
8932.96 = -1.3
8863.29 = -0.5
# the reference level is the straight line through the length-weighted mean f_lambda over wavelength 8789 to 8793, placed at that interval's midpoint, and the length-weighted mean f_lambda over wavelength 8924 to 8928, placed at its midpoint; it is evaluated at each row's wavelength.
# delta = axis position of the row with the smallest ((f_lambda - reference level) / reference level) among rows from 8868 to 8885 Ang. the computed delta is 8871.46 Ang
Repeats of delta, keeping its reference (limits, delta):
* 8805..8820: 8806.33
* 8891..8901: 8891.91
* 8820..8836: 8824.60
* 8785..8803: 8790.13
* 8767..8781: 8767.89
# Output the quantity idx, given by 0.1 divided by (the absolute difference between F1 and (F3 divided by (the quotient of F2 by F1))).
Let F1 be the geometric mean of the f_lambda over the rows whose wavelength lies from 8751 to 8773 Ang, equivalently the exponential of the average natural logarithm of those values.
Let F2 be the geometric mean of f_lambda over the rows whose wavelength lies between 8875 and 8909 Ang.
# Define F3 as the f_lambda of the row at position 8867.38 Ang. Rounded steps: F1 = 5.81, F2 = 5.89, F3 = 5.169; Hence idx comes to 0.1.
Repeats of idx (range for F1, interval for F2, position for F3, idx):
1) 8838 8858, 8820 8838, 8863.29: 0.9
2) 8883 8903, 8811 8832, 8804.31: 0.6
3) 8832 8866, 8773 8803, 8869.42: 1.6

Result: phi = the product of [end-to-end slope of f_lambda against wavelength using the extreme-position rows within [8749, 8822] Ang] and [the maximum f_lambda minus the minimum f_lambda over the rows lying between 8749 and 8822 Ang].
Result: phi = -0.016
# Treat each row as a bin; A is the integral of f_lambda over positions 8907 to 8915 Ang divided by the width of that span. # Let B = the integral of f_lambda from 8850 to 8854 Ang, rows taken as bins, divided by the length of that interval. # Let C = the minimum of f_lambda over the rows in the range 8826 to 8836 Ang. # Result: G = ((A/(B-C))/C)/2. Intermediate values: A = 5.8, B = 5.8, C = 5.248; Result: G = 1.1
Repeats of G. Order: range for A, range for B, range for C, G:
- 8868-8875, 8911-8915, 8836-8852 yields 7.4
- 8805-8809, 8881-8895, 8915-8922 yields 0.5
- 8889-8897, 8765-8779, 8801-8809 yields 0.6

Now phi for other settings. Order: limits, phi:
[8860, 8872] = -0.009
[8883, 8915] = -0.021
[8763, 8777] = -0.072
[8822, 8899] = 0.008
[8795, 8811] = -0.042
